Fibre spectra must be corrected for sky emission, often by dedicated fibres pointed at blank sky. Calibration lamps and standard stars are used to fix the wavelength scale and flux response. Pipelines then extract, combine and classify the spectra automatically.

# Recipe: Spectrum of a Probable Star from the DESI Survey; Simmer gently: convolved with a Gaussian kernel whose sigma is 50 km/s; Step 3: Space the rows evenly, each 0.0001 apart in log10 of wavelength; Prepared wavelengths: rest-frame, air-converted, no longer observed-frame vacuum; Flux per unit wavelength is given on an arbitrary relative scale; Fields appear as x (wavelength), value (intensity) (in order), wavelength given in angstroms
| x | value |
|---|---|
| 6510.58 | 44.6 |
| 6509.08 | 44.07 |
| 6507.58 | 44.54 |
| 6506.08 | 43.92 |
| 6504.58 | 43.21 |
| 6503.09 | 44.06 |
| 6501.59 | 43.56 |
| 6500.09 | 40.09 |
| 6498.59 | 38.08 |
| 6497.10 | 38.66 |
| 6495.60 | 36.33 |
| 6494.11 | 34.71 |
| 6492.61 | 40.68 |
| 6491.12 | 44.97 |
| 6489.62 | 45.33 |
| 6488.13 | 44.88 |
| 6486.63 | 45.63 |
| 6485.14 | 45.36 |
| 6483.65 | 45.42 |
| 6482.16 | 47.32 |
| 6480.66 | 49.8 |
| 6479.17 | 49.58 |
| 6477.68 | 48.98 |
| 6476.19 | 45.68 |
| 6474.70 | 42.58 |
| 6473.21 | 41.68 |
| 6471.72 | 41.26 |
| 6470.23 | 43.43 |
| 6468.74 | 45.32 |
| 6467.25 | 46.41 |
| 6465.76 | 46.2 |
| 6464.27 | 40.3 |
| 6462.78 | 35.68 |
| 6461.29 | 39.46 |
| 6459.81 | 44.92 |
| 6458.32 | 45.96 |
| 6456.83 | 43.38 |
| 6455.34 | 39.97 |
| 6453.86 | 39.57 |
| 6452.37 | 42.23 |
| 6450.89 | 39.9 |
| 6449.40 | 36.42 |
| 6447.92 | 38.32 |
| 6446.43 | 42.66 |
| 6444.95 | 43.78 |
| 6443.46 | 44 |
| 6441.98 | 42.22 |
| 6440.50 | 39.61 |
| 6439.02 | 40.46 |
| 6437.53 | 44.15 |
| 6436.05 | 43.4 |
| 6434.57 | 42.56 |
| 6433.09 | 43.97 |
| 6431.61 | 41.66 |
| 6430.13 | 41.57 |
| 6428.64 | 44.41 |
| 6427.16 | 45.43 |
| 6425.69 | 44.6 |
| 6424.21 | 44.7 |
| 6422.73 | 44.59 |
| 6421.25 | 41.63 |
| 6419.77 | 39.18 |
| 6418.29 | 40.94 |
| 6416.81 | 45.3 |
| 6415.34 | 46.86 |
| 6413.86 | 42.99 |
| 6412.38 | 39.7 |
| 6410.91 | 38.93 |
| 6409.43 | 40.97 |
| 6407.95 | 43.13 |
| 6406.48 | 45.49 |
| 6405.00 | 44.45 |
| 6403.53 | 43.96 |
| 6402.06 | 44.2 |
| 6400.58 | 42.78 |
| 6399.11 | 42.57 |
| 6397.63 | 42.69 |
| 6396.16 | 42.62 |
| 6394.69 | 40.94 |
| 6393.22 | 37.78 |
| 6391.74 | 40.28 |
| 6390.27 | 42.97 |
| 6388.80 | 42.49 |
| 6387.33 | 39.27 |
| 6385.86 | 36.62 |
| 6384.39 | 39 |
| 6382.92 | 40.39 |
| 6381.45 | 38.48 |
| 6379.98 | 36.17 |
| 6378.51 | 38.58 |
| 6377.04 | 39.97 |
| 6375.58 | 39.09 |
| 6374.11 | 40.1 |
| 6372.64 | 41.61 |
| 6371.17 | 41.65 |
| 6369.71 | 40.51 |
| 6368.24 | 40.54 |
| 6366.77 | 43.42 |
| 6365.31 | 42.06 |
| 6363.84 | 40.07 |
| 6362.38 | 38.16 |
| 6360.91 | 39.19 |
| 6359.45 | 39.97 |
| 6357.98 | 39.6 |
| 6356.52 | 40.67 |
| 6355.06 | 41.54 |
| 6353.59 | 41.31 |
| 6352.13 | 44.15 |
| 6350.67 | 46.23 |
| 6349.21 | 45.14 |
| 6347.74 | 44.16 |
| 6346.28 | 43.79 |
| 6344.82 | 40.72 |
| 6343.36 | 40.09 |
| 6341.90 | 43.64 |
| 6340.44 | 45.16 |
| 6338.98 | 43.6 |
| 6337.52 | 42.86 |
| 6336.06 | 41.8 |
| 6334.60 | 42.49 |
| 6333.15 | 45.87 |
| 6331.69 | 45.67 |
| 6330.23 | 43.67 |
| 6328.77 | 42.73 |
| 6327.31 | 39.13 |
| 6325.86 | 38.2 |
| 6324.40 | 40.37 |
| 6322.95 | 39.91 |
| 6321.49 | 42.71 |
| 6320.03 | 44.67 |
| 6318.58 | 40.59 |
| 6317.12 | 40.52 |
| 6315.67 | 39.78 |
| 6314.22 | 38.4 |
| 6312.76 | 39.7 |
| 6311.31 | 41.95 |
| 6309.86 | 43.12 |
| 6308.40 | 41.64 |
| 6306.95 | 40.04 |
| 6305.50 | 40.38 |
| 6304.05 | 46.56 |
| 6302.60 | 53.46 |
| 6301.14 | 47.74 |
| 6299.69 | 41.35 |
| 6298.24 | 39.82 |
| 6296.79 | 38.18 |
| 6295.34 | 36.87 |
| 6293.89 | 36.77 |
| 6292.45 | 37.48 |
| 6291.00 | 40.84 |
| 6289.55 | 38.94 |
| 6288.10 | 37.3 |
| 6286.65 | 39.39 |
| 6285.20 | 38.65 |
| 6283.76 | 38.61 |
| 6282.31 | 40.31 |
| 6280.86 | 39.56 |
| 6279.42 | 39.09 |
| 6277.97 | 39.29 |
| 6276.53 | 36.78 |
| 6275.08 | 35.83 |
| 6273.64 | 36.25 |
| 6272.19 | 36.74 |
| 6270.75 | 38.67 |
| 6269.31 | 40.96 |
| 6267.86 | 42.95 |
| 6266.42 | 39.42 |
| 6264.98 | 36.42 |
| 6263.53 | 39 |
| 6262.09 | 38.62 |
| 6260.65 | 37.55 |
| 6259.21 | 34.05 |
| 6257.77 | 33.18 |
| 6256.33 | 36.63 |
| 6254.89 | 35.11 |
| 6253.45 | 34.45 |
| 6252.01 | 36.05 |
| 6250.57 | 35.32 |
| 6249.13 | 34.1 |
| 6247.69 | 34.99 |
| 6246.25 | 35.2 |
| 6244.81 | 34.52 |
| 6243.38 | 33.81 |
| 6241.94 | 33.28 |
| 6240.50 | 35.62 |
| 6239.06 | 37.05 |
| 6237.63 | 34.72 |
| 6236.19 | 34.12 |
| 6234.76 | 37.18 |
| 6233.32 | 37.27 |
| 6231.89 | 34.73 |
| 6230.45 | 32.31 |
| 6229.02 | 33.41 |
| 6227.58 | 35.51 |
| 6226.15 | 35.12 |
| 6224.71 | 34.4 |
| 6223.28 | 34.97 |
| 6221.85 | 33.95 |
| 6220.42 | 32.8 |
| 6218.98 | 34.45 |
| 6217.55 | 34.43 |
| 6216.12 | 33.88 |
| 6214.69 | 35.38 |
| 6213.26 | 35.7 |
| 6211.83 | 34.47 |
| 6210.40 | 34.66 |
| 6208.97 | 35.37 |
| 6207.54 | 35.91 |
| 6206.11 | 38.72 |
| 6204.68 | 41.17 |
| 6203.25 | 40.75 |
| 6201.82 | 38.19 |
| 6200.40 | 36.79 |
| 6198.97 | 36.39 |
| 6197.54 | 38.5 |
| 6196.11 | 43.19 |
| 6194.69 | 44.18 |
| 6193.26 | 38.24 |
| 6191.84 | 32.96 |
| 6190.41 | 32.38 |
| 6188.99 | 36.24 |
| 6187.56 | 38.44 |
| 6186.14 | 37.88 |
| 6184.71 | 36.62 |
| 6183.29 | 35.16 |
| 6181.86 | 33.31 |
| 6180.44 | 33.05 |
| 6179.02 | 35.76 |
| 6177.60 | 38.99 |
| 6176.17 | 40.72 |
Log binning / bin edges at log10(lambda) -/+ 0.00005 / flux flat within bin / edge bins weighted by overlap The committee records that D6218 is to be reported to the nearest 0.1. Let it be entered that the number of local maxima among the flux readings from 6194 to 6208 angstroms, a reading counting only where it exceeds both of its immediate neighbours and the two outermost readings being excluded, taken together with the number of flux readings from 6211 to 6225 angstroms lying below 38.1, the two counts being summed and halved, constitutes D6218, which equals 5.5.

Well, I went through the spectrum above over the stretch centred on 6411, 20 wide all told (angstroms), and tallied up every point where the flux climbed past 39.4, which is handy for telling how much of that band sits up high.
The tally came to 11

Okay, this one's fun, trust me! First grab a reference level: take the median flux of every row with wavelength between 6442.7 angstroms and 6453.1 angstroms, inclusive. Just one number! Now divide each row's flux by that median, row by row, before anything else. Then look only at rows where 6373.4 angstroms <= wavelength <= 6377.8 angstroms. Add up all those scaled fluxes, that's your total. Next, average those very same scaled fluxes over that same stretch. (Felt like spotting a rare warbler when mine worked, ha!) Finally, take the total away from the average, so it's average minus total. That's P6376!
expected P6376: -1.88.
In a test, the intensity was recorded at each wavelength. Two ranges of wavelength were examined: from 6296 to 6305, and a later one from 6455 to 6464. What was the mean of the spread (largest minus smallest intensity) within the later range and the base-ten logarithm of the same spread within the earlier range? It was 5.7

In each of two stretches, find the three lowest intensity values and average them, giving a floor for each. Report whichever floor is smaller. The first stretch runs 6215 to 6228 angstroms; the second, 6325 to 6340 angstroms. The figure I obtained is 33.5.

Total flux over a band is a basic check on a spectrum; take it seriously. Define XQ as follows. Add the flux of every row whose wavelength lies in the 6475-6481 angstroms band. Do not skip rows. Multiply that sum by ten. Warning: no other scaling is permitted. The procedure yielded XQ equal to 1940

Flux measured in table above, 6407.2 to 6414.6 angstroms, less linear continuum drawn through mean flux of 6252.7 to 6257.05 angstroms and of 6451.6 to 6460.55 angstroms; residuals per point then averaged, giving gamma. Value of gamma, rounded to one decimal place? 0.1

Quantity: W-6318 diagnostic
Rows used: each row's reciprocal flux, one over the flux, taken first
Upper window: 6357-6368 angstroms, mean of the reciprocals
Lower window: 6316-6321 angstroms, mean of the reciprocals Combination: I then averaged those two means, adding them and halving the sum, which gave 0.0244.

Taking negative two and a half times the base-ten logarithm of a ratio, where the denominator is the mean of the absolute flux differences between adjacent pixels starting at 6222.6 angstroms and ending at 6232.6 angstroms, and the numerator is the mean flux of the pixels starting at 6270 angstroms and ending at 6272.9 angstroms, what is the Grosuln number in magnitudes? -3.7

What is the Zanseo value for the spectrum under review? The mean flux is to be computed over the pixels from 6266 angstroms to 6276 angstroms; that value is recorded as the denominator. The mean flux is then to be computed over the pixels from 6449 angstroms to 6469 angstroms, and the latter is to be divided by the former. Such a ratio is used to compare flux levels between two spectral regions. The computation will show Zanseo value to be 1.08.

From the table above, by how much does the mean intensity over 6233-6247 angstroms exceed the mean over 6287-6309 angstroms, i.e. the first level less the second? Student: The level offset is -5.9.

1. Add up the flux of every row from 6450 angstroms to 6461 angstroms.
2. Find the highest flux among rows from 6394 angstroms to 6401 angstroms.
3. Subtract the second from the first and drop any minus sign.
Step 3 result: 253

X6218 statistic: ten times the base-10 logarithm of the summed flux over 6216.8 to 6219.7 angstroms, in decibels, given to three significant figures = 18.4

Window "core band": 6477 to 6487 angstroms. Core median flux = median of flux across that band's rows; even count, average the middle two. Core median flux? 47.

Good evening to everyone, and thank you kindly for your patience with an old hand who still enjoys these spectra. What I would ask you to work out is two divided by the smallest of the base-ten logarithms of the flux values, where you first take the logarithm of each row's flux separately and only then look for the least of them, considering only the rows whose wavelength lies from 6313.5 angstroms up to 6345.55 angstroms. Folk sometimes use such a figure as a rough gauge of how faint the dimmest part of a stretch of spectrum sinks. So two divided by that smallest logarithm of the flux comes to 1.26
